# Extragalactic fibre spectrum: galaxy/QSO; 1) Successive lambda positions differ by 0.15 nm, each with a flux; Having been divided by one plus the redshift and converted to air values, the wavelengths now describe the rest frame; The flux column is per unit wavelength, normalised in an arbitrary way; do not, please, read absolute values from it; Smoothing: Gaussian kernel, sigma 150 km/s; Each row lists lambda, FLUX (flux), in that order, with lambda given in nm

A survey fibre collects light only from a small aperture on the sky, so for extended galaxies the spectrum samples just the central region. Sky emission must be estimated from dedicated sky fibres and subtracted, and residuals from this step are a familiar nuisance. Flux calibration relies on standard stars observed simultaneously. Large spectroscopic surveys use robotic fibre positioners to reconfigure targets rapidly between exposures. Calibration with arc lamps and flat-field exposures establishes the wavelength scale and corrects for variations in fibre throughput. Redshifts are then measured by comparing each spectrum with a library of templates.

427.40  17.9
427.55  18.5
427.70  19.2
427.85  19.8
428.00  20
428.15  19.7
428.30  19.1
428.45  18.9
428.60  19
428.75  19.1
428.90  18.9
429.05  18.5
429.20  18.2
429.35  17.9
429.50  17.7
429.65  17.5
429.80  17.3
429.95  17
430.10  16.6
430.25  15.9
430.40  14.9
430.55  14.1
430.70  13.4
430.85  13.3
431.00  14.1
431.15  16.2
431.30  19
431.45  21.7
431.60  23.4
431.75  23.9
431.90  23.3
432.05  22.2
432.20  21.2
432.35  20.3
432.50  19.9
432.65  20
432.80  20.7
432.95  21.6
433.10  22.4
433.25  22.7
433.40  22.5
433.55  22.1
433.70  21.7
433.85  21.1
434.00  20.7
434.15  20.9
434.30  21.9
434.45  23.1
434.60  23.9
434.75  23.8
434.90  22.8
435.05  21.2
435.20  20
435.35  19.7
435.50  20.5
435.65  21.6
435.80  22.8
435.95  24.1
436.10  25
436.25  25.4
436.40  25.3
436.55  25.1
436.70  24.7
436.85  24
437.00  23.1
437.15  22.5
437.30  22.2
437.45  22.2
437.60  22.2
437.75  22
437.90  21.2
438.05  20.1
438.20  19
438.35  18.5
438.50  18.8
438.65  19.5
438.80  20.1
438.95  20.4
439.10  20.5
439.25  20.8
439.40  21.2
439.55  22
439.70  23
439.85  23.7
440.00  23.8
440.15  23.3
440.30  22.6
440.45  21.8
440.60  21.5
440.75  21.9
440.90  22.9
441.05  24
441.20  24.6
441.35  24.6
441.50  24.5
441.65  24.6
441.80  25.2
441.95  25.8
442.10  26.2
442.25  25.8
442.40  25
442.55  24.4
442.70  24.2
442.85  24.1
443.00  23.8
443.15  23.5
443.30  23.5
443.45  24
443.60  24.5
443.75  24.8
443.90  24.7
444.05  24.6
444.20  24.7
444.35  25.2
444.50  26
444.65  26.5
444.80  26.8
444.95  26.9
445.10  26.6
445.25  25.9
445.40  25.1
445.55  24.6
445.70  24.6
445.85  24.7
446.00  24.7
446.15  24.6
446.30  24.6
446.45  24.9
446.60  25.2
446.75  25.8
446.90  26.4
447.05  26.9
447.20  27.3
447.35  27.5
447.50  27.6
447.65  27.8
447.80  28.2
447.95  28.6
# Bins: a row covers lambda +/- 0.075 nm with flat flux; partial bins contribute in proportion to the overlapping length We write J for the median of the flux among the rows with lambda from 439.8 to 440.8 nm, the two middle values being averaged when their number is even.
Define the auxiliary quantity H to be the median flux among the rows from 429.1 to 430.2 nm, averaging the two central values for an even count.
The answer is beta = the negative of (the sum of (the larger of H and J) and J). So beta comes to -45.2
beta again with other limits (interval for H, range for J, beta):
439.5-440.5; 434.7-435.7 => -44.2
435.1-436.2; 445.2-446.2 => -49.4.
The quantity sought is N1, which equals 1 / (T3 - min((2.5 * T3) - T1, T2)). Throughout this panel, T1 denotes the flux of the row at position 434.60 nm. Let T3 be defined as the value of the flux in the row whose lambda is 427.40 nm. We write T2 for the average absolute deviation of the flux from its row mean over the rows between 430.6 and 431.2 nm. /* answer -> 0.0591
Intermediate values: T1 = 23.9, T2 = 1.0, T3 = 17.9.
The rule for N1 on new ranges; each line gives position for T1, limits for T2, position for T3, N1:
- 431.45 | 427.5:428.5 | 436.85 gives 0.0425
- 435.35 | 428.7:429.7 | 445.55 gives 0.0415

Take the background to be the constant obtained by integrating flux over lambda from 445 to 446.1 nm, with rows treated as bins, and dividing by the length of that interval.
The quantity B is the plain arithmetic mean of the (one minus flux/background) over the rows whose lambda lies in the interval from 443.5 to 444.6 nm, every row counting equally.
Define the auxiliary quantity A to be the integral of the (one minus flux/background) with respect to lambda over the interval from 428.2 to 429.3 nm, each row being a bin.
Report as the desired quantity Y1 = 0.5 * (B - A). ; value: -0.13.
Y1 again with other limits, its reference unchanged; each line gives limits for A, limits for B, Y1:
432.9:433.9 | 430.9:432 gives 0.04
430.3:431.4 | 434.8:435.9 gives -0.14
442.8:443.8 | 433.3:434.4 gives 0.05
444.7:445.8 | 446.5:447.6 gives -0.02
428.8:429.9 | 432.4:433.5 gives -0.08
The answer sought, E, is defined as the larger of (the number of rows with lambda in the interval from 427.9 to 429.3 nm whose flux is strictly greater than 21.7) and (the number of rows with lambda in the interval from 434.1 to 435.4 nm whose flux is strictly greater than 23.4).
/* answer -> 2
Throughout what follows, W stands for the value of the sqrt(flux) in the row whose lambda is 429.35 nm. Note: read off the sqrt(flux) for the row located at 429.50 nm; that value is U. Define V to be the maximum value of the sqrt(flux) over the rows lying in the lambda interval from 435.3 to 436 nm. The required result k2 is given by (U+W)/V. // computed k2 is 1.72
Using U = 4.2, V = 4.91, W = 4.2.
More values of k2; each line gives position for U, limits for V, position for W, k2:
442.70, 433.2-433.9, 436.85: 2.06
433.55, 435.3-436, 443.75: 1.97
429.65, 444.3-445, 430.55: 1.53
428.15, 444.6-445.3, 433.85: 1.74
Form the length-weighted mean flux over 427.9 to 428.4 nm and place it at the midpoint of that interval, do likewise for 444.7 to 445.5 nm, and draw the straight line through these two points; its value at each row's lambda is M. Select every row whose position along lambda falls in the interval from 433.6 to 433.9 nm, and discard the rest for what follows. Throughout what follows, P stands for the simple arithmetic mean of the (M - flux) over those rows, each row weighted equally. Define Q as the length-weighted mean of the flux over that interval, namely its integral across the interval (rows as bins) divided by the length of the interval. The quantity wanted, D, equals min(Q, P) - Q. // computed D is -21.1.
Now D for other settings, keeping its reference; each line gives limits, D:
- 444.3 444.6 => -25.4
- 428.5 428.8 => -18.3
